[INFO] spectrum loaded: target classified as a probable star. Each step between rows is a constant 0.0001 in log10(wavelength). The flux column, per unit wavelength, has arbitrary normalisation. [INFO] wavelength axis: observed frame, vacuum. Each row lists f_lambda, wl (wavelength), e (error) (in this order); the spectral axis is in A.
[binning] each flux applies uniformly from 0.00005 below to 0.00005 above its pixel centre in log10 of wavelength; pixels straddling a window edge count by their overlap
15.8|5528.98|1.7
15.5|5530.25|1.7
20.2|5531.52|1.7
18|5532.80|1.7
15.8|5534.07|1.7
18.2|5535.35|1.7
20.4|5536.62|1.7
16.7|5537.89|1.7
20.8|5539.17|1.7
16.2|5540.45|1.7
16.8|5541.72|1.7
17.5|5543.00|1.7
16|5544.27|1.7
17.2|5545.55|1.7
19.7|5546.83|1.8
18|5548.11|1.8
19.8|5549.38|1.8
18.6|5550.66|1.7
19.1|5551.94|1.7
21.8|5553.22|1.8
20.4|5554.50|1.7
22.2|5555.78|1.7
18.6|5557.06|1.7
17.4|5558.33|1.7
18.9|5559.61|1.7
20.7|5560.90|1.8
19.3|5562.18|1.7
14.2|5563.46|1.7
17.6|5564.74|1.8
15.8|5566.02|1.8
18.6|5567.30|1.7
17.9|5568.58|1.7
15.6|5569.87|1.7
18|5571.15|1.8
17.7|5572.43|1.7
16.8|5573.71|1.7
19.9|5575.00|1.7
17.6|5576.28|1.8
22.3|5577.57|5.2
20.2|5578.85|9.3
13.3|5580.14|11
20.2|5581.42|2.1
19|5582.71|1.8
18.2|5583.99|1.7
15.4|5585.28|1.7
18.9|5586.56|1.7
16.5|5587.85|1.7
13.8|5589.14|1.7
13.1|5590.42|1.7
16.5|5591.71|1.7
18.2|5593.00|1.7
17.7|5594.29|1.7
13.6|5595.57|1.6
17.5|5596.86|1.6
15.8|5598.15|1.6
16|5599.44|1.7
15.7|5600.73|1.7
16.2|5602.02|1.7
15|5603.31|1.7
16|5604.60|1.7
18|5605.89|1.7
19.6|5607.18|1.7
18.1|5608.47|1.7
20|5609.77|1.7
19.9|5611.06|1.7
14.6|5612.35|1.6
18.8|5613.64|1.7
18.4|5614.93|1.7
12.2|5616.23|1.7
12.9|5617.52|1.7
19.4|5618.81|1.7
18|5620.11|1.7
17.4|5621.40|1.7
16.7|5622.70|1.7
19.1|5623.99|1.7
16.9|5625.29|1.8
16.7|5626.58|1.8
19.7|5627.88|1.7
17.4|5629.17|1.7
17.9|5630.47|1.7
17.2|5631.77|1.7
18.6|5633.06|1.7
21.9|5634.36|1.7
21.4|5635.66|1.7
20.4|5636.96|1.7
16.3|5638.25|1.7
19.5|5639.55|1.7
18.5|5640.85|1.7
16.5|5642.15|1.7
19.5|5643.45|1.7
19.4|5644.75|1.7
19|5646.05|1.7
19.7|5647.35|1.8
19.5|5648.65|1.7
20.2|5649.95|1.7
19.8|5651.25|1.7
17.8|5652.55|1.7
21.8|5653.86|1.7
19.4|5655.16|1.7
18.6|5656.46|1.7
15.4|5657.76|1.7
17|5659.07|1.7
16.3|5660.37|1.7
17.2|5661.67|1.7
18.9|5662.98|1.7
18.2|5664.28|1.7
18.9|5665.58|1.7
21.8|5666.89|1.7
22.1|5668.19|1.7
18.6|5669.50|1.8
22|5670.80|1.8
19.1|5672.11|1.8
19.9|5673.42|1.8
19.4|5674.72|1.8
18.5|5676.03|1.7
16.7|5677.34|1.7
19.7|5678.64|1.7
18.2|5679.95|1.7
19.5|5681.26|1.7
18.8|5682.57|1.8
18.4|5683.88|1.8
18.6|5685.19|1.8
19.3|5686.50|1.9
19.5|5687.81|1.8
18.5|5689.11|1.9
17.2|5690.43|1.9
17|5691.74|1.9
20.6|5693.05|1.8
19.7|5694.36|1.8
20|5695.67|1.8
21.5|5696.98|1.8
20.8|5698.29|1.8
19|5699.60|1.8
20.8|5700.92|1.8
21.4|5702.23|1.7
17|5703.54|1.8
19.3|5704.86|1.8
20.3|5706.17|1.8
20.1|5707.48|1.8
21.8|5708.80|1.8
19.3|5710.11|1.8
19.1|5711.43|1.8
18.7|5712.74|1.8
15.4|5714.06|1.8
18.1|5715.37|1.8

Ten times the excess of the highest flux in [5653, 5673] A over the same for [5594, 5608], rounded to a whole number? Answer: 25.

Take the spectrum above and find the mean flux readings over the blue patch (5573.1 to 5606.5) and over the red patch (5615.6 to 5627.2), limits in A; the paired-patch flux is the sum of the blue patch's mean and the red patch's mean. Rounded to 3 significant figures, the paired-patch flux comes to 33.6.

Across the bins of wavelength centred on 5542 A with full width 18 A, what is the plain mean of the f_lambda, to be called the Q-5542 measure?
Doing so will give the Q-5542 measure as 18.0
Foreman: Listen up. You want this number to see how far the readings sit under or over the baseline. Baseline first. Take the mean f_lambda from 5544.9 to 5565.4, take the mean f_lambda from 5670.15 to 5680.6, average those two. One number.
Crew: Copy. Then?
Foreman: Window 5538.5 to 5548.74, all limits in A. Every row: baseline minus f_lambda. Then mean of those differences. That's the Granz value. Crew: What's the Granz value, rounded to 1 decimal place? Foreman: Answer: 1.3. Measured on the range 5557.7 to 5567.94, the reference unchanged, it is 1.3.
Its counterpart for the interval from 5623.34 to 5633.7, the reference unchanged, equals 1.1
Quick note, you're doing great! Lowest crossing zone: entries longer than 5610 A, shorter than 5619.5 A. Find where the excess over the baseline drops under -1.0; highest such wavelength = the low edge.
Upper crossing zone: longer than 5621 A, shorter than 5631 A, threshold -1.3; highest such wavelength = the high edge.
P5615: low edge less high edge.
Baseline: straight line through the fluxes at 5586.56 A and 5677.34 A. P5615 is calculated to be -5.2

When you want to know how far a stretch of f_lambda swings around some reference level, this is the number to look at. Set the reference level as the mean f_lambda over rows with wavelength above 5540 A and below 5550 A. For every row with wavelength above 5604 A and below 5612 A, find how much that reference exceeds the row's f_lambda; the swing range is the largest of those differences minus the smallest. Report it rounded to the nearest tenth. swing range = 4.0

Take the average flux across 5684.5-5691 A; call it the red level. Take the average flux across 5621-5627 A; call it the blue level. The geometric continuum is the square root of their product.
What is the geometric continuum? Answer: 18.0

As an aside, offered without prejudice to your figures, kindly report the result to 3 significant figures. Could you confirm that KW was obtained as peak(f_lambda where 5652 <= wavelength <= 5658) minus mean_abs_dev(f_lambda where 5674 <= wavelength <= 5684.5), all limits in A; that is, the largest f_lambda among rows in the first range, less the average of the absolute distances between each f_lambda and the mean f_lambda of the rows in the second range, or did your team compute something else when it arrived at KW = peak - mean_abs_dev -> 21.1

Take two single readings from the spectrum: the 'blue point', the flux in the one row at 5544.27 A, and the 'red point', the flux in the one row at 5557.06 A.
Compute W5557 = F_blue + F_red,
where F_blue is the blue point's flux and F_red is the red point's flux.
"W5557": 34.6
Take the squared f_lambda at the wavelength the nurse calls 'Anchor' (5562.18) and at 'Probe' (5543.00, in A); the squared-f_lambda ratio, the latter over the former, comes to 0.8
